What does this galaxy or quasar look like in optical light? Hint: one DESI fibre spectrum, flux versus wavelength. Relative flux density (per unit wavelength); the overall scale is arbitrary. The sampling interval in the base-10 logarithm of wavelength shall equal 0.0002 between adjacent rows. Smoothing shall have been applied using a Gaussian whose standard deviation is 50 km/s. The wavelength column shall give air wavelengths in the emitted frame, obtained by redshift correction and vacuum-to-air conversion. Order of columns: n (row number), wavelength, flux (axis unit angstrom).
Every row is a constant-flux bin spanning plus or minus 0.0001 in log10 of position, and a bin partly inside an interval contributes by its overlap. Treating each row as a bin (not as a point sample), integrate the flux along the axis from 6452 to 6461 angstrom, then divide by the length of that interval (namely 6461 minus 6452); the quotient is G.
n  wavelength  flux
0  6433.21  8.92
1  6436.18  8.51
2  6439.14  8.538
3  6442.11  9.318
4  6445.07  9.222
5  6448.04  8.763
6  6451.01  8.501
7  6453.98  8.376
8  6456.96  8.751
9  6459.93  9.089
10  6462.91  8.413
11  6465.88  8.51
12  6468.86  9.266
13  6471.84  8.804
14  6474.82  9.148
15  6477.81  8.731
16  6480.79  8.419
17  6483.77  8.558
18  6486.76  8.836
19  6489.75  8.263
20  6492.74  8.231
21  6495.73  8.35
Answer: 8.71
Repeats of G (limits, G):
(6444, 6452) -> 8.83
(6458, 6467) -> 8.69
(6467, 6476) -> 9.05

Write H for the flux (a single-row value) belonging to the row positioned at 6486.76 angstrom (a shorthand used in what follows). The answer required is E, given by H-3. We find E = 5.8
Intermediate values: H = 8.836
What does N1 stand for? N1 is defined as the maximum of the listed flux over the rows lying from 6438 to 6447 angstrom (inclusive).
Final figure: 9.318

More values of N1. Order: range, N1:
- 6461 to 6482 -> 9.266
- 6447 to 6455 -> 8.763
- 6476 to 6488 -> 8.836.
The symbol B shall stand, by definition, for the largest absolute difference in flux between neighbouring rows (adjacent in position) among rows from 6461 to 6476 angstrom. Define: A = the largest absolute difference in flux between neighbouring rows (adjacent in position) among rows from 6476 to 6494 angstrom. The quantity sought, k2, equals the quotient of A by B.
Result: 0.76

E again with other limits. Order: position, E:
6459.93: 6.1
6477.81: 5.7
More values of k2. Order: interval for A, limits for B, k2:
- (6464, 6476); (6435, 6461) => 0.97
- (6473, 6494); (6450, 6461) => 1.53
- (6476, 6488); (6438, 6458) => 0.40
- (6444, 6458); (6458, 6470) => 0.61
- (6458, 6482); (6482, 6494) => 1.32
